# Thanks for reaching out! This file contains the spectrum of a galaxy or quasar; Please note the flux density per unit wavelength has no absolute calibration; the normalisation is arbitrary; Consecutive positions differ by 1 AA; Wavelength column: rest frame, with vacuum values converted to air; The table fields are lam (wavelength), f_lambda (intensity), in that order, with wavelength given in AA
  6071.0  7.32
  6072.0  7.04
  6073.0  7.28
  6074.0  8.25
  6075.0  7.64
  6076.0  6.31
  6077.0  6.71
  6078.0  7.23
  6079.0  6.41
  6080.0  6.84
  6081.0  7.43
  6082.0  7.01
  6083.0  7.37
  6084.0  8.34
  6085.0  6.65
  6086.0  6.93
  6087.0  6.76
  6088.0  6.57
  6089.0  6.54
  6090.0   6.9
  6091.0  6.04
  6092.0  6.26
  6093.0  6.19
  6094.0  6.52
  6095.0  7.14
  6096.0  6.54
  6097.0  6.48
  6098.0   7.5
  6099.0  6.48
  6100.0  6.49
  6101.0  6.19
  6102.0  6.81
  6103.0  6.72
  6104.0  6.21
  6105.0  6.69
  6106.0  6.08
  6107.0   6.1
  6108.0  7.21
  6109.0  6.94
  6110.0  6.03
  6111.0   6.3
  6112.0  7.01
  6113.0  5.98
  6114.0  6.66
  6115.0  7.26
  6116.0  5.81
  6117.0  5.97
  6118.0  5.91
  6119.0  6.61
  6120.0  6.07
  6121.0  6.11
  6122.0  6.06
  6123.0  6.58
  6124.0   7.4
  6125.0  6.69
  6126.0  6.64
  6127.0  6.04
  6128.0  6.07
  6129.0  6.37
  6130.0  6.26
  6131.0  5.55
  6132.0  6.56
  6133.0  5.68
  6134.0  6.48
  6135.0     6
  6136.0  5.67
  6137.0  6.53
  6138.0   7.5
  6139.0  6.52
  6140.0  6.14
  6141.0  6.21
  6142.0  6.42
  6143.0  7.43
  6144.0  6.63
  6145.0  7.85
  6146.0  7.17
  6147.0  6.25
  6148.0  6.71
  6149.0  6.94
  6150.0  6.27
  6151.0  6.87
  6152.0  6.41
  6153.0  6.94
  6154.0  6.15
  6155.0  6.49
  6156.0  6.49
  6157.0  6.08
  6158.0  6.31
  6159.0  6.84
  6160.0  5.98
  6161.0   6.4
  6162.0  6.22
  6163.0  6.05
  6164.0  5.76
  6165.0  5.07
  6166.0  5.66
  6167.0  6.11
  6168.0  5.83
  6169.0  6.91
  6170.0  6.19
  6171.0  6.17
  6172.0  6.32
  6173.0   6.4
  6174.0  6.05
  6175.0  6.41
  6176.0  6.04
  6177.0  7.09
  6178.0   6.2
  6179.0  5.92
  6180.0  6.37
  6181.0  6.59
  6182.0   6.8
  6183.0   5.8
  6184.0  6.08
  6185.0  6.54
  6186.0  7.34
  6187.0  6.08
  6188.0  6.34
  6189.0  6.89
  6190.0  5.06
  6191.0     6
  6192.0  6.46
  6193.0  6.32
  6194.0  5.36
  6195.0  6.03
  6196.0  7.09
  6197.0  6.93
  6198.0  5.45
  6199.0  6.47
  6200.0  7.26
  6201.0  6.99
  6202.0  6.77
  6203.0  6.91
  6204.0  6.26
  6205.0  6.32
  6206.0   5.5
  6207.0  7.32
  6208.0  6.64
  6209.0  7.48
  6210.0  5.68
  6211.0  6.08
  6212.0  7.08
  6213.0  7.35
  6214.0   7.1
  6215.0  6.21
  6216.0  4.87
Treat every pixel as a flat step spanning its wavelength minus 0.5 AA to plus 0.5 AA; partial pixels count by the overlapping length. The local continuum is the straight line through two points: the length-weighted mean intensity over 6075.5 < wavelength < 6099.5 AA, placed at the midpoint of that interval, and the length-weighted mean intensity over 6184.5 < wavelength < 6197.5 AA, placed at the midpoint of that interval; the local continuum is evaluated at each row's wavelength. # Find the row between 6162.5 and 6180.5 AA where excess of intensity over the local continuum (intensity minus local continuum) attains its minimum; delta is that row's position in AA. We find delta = 6165.0 AA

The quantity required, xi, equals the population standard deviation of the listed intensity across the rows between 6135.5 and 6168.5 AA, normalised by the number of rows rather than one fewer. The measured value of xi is 0.56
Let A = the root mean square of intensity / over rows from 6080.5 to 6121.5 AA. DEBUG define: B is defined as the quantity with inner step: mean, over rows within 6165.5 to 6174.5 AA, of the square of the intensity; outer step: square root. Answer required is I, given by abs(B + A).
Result 12.8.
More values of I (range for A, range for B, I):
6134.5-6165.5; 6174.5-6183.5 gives 12.9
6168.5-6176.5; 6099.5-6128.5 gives 12.8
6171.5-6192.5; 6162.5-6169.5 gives 12.3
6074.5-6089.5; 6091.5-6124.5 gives 13.5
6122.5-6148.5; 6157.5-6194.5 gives 12.8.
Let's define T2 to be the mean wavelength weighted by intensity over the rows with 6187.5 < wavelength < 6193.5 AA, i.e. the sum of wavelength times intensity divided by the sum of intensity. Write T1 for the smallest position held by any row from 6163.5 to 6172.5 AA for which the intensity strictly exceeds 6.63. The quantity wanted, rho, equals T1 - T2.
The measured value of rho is -21.5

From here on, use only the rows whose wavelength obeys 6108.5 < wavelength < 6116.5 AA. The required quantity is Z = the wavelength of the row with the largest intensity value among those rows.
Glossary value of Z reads 6115.0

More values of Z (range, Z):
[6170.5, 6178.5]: 6177.0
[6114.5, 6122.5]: 6115.0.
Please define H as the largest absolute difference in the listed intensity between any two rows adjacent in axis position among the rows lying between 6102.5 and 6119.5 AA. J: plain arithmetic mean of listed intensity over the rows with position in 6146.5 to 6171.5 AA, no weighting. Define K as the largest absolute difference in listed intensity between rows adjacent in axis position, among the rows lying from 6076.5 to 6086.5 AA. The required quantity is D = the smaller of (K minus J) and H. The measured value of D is -4.59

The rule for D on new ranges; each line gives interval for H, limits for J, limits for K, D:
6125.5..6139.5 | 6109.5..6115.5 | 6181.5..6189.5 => -5.28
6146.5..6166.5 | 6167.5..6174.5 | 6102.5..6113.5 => -5.16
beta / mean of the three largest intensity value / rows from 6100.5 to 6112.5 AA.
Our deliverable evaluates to 7.1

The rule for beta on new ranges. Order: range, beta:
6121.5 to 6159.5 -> 7.6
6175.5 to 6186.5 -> 7.1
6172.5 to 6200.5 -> 7.2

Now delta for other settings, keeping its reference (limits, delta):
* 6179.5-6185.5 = 6183.0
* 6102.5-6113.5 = 6113.0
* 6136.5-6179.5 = 6165.0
